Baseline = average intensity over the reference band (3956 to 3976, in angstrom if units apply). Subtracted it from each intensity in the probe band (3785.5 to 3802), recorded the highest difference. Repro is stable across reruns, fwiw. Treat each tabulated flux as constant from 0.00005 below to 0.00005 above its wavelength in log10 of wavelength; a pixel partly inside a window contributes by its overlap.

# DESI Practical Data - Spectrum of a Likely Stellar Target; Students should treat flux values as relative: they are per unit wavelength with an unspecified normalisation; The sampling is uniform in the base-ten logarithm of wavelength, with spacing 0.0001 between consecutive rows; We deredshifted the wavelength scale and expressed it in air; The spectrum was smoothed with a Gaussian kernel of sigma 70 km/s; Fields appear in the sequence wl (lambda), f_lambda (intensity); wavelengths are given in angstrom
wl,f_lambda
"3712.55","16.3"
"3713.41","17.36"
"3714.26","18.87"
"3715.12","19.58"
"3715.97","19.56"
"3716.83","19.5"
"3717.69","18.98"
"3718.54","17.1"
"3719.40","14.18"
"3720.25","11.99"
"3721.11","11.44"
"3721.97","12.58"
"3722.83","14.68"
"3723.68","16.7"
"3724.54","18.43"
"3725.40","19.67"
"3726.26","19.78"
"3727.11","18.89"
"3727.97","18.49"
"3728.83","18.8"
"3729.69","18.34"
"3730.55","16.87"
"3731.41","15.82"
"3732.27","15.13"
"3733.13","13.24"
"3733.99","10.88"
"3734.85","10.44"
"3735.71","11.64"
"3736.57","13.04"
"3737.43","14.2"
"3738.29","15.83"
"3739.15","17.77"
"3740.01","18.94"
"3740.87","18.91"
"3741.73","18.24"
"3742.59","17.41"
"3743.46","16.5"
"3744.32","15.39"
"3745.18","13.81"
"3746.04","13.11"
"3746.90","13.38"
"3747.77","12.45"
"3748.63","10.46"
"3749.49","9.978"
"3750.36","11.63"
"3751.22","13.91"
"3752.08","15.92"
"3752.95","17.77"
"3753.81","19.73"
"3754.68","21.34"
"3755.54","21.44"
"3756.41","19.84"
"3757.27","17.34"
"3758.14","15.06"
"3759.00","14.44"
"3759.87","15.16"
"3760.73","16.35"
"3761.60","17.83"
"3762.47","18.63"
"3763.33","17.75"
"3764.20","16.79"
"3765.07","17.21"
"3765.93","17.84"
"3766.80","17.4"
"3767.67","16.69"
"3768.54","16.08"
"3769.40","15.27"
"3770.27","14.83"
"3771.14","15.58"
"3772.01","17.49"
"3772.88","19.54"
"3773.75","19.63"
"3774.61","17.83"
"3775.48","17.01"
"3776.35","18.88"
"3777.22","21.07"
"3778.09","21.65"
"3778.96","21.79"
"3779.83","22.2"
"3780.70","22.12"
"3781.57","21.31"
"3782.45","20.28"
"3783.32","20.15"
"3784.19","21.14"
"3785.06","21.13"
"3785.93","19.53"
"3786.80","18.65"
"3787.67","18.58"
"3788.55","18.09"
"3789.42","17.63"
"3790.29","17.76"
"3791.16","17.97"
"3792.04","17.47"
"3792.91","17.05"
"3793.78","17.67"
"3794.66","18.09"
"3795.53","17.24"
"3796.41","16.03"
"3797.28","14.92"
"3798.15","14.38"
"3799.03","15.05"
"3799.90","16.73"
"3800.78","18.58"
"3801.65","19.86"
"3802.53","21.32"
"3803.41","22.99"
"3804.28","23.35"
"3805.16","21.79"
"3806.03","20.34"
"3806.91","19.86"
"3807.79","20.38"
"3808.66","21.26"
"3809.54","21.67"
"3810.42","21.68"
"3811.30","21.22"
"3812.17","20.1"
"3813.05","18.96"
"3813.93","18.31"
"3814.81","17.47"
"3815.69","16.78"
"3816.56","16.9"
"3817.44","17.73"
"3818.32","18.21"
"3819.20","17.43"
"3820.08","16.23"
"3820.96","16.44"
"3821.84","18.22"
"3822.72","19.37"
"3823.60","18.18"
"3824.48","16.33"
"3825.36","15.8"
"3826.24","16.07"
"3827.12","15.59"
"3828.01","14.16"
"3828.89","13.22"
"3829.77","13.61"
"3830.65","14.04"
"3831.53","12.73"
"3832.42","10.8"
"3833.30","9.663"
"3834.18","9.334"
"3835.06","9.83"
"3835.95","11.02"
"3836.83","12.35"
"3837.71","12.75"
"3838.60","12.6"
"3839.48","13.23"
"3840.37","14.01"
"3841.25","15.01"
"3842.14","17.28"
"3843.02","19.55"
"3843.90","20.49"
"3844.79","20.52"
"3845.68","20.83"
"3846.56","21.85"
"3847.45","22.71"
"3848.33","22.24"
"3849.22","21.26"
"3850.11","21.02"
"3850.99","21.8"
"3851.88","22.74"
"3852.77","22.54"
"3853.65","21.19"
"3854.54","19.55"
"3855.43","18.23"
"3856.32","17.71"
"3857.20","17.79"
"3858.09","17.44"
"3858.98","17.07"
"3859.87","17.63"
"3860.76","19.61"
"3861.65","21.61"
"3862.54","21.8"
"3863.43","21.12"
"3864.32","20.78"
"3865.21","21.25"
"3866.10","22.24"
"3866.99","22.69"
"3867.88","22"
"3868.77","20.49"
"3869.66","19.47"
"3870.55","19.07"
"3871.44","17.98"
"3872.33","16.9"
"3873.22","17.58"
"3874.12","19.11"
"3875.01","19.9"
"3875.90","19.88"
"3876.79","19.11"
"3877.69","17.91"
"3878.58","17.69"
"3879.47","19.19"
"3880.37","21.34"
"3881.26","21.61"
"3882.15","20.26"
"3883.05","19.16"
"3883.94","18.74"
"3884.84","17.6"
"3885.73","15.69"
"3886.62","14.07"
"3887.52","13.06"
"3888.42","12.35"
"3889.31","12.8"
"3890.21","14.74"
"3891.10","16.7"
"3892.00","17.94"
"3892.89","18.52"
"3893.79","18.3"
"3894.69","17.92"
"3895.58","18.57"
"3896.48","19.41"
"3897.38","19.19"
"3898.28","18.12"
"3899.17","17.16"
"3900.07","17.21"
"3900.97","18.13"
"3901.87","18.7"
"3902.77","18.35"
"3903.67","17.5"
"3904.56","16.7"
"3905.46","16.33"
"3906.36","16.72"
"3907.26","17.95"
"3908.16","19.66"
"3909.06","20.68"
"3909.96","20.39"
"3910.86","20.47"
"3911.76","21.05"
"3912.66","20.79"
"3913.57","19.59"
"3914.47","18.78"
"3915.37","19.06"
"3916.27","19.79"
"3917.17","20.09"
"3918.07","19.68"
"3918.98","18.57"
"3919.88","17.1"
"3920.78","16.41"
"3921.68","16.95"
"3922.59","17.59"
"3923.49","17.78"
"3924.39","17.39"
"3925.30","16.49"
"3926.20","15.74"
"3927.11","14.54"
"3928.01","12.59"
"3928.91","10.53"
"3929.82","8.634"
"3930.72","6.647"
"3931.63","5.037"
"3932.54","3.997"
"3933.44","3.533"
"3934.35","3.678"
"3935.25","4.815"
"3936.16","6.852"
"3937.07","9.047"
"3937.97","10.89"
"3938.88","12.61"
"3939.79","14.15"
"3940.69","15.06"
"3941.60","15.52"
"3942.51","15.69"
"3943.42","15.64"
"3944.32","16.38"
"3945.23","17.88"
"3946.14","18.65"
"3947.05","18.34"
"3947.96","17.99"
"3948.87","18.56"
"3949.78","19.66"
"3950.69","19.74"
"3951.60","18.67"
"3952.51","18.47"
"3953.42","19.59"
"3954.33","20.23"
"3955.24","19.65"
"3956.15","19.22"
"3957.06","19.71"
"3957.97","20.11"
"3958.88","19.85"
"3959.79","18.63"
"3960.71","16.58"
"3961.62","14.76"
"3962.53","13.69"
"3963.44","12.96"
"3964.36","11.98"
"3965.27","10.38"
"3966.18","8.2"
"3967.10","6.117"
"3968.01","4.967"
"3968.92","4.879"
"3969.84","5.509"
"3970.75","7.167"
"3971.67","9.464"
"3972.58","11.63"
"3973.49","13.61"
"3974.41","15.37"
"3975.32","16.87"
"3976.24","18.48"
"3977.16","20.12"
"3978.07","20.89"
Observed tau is 7.1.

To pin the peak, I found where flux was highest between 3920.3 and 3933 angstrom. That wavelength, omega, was 3923.49 angstrom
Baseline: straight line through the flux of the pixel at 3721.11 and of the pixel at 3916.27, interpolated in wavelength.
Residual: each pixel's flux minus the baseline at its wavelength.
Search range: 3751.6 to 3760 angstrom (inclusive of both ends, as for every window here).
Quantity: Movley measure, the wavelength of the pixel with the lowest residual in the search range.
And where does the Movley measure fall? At 3759.00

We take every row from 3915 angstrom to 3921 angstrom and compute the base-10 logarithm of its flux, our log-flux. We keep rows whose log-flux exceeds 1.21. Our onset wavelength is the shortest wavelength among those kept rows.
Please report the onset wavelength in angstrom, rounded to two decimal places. 3915.37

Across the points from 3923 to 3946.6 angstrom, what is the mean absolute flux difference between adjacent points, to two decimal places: 1.18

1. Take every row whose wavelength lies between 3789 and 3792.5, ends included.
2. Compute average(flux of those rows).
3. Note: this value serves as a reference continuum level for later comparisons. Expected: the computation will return 17.7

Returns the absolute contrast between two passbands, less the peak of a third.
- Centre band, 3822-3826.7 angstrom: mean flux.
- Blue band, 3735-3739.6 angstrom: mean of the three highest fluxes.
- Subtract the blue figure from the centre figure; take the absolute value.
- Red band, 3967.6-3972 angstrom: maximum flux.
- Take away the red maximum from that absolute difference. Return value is -8.2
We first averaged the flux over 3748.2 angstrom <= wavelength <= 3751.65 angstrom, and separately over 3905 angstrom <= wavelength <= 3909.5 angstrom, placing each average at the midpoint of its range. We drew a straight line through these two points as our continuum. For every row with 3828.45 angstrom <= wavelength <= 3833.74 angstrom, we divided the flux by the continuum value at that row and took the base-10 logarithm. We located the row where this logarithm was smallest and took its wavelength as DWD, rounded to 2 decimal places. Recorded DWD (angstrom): 3833.30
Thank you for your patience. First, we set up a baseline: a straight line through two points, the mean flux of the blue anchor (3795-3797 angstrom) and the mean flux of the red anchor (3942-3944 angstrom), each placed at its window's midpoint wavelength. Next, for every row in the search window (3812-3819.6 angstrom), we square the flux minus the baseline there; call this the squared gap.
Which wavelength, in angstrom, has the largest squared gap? 3812.17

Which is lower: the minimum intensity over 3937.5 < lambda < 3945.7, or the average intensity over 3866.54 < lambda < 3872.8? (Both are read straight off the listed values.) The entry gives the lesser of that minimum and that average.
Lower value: 10.9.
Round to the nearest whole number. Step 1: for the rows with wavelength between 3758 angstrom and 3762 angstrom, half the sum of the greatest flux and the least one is 16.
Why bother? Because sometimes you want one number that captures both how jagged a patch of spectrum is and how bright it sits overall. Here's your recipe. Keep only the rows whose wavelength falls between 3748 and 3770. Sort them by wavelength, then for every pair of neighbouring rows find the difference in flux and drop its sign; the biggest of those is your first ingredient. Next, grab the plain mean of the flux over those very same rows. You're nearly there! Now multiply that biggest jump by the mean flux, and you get 41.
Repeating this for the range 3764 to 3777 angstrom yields 35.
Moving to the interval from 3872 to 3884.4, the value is 41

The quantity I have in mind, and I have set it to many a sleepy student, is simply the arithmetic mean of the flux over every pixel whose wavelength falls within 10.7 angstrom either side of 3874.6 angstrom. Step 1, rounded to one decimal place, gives 19.7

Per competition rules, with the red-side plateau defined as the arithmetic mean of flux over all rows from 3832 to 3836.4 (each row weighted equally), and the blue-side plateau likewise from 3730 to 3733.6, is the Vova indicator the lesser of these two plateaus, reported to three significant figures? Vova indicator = 10.1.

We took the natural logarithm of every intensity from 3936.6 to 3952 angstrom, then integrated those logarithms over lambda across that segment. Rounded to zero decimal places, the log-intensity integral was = 43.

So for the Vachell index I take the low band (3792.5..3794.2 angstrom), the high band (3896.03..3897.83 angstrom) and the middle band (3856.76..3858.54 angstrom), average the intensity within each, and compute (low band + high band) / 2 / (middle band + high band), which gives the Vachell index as 0.497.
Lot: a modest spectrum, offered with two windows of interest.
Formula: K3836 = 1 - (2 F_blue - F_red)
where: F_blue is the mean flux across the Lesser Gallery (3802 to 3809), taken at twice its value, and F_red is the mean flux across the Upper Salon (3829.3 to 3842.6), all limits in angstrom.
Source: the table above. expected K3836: -29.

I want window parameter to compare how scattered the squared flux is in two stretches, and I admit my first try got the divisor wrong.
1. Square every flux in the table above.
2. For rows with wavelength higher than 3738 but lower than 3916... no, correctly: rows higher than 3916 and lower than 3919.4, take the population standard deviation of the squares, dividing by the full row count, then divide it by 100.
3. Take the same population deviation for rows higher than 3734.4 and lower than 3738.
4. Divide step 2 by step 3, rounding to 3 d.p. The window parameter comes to 0.006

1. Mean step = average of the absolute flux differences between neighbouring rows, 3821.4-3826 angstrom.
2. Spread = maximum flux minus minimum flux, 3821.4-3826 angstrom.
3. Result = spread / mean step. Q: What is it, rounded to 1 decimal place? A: 3.0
